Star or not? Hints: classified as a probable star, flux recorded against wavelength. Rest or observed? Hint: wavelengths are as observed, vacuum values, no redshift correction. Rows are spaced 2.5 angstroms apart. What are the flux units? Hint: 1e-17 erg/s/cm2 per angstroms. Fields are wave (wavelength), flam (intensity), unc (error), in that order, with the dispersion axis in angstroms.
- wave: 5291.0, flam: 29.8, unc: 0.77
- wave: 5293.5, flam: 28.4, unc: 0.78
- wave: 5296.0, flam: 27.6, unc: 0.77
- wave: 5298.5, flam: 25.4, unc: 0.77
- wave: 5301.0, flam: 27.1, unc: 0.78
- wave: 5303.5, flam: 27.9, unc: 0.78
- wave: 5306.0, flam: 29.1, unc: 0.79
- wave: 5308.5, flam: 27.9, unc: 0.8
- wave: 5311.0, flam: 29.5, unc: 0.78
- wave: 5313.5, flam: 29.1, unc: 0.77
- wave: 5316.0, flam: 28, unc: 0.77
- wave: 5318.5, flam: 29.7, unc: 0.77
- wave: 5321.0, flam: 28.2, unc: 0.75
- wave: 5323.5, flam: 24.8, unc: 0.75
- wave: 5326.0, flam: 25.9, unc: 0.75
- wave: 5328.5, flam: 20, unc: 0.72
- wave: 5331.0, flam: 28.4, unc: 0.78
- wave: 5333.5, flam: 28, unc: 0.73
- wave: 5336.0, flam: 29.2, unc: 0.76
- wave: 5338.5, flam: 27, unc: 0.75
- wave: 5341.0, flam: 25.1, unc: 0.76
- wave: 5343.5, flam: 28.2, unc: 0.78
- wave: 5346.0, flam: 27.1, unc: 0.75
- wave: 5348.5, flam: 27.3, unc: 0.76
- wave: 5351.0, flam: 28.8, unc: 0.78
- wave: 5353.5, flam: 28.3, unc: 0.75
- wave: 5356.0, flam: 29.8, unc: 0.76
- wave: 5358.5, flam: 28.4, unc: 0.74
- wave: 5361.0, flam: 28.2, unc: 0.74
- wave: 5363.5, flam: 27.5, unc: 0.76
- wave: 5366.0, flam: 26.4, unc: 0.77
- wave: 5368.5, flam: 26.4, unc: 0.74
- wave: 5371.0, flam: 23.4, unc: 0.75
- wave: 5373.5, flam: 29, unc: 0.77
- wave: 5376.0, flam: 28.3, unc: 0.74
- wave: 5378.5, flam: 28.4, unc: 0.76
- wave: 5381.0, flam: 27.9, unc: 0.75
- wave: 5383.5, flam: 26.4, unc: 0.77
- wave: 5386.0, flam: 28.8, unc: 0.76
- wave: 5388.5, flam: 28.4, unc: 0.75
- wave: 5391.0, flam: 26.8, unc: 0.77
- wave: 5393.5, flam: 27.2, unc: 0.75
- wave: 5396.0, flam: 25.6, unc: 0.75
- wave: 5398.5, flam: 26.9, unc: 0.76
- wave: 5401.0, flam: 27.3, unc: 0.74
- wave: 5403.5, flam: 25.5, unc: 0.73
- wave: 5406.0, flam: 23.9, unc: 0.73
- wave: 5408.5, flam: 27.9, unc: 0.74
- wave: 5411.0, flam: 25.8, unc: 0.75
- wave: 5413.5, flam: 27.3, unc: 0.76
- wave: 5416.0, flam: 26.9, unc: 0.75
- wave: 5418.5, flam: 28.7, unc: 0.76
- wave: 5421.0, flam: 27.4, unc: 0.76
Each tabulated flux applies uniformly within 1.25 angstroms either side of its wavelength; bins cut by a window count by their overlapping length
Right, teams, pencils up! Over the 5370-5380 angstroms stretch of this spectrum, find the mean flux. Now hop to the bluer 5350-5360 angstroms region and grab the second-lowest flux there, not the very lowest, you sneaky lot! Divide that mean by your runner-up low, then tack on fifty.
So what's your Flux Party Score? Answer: 51.0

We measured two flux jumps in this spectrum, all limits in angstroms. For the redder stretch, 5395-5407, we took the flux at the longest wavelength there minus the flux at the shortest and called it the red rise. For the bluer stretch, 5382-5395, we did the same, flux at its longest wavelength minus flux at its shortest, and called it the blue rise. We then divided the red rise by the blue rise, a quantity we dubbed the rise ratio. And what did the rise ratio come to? -2.1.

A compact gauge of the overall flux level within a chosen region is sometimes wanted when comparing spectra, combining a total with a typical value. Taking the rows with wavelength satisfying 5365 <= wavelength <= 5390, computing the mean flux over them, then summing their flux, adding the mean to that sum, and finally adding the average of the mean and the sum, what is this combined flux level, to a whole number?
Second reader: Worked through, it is 451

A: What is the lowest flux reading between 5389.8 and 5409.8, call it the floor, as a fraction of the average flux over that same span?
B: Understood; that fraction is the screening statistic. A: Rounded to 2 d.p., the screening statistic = 0.91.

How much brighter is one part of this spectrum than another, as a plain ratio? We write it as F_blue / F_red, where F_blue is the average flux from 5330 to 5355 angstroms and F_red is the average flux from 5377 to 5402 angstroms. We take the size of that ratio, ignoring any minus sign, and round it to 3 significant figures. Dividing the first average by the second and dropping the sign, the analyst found 1.01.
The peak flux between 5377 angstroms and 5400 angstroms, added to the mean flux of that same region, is 56.2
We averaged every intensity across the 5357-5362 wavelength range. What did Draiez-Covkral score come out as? 28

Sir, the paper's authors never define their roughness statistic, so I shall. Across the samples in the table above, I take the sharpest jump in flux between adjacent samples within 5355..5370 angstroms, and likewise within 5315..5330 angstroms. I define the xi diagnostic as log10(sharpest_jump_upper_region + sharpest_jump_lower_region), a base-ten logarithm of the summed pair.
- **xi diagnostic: 0.9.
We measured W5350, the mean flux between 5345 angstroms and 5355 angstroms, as 27.9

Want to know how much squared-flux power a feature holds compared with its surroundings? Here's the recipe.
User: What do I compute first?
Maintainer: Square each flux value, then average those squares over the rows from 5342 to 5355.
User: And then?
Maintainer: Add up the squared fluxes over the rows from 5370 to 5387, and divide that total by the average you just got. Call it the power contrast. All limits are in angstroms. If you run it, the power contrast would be 6.8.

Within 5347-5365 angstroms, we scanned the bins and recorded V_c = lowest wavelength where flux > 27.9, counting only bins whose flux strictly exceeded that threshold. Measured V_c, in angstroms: 5351.0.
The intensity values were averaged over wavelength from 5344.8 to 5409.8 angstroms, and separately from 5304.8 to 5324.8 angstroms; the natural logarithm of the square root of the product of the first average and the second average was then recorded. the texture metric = 3.32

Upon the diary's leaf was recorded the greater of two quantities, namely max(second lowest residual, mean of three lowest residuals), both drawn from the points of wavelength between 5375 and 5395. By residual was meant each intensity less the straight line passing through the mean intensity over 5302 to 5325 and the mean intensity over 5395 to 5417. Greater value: 0.15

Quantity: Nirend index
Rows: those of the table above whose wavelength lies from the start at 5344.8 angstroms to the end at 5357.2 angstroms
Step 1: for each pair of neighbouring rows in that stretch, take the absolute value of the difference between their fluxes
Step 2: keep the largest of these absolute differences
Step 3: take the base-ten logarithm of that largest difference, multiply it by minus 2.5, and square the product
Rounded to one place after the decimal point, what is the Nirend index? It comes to 0.2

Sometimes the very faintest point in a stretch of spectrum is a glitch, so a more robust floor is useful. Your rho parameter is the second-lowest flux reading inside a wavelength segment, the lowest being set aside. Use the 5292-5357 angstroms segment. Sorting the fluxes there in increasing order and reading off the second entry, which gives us 24.8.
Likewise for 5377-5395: 26.8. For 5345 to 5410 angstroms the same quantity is 23.9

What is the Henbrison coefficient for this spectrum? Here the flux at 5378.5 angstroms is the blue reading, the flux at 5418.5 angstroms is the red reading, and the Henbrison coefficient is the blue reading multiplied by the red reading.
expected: 815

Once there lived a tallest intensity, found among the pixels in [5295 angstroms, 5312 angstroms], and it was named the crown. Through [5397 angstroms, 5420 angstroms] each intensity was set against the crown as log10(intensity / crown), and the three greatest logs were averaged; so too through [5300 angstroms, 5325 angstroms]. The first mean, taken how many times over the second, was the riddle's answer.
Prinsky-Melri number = 23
